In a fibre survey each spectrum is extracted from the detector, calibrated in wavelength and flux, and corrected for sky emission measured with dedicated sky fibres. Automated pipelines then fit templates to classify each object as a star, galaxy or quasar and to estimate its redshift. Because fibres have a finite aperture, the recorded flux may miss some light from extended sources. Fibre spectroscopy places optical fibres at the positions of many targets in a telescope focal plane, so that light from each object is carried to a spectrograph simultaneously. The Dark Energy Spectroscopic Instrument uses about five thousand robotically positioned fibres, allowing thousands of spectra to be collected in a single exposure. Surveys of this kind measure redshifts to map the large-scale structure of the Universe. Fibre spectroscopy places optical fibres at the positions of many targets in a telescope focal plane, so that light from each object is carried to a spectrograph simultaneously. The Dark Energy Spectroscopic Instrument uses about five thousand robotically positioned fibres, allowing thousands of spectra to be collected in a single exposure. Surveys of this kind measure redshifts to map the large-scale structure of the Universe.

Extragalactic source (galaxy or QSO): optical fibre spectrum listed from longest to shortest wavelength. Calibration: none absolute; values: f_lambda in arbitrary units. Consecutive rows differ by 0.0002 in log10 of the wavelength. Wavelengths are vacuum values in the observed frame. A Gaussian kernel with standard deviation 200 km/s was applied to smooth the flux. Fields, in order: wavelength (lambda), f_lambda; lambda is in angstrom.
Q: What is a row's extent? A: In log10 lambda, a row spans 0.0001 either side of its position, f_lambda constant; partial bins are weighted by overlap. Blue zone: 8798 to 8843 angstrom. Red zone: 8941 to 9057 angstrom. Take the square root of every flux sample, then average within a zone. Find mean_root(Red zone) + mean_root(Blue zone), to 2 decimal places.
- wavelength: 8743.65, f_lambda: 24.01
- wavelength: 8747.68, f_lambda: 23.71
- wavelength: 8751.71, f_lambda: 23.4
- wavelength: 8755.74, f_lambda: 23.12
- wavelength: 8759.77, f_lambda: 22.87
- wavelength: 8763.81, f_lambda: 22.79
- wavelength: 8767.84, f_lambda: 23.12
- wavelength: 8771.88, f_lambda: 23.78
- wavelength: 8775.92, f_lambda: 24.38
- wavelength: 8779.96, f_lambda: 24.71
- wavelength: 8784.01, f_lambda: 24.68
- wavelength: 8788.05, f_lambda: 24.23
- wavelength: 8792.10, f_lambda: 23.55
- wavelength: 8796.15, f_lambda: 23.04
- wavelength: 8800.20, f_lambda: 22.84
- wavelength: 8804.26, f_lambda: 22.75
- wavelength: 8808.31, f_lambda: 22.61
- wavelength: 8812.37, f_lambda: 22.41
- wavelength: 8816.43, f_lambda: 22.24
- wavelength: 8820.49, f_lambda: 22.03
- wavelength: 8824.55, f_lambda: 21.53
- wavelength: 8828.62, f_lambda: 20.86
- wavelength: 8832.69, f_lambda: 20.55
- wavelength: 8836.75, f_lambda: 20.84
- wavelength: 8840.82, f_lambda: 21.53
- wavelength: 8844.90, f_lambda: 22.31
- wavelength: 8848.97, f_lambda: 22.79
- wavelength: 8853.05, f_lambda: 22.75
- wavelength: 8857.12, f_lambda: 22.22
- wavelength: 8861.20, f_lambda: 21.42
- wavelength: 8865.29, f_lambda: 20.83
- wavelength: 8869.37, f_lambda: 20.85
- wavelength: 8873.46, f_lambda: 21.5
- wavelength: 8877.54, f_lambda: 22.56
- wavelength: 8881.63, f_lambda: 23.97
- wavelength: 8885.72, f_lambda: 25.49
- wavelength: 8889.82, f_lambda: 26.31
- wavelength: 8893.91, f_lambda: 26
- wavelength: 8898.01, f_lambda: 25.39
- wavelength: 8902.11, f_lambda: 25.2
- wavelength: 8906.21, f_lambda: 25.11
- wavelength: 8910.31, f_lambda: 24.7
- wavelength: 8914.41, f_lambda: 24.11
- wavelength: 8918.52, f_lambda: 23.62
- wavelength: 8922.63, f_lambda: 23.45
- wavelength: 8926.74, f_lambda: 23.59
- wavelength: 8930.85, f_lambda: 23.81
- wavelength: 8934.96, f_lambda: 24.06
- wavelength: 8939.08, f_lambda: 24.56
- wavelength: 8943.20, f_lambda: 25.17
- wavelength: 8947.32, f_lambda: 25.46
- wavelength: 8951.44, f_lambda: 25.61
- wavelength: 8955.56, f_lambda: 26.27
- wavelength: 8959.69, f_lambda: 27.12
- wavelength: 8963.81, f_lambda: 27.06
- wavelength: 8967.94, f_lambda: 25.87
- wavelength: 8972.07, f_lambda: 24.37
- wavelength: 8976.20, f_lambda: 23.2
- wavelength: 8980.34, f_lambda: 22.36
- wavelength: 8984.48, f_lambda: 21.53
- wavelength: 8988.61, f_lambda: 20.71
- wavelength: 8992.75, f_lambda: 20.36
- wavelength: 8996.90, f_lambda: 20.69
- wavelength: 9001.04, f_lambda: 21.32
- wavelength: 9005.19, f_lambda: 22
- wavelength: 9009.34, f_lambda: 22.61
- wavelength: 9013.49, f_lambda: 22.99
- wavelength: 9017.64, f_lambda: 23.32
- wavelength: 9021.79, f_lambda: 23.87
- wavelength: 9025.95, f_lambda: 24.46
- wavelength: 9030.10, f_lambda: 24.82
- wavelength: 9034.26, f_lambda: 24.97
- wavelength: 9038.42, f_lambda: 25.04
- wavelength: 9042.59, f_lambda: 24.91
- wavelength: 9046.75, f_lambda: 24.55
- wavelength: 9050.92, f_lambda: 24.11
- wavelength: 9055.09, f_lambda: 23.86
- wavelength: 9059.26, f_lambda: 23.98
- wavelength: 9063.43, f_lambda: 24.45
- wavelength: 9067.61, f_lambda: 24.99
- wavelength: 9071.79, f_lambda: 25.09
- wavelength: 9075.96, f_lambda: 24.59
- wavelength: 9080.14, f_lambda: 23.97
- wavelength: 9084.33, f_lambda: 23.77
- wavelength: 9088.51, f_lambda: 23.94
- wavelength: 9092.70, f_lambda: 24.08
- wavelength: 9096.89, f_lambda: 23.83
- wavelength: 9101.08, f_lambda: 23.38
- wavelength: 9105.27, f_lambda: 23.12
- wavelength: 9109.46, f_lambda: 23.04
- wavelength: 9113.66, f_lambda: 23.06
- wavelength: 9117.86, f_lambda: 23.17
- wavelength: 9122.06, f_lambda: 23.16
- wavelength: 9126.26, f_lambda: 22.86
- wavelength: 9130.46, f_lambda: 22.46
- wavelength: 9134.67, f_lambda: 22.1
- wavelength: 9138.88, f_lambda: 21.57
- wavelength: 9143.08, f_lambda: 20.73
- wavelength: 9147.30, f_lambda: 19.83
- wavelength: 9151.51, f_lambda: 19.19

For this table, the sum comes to 9.55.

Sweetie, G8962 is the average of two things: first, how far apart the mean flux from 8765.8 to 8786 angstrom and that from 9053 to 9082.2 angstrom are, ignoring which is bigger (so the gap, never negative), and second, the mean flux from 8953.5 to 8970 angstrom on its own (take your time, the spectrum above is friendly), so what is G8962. 13.4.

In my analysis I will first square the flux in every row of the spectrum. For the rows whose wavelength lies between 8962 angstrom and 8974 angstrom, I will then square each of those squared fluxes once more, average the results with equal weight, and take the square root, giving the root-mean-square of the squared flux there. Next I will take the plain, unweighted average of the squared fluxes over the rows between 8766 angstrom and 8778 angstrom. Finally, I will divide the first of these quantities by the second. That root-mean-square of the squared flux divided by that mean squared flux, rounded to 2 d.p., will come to 1.18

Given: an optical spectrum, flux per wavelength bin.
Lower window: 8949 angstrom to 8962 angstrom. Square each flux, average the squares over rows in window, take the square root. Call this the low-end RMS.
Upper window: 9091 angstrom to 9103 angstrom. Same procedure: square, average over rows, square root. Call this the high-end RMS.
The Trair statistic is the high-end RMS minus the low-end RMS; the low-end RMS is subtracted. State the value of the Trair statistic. -2.6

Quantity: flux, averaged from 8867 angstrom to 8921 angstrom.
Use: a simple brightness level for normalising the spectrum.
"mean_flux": 24.2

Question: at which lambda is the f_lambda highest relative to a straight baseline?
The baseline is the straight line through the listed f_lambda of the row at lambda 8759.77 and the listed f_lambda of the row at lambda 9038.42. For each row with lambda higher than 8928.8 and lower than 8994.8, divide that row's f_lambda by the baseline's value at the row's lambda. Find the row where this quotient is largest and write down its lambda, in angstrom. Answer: 8959.69 angstrom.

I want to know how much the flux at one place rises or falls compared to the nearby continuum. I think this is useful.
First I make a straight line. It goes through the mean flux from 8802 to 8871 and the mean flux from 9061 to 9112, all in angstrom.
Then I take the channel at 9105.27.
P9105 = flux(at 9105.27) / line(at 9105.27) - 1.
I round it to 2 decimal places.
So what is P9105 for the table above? -0.04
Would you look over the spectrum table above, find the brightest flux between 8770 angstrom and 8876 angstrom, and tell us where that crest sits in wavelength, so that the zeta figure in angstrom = 8779.96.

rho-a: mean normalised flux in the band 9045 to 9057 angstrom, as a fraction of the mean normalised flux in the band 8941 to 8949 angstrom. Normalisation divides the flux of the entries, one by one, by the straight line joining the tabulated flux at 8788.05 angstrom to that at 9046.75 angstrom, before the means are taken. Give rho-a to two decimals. 0.95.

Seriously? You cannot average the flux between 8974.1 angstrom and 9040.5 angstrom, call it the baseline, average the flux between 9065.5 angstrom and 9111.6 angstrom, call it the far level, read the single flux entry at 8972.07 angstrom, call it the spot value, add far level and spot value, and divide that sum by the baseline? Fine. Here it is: 2.12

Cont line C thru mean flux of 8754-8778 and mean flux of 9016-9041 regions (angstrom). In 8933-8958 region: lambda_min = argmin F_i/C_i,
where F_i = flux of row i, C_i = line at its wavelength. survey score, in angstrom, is 8934.96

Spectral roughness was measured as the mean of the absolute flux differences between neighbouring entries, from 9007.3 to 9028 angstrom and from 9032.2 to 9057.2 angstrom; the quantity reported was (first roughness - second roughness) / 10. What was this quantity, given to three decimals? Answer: 0.021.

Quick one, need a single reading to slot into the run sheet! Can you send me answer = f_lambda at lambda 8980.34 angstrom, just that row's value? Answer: 22.36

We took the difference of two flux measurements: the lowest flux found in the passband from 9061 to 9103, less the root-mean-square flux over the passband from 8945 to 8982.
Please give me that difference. -1.9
